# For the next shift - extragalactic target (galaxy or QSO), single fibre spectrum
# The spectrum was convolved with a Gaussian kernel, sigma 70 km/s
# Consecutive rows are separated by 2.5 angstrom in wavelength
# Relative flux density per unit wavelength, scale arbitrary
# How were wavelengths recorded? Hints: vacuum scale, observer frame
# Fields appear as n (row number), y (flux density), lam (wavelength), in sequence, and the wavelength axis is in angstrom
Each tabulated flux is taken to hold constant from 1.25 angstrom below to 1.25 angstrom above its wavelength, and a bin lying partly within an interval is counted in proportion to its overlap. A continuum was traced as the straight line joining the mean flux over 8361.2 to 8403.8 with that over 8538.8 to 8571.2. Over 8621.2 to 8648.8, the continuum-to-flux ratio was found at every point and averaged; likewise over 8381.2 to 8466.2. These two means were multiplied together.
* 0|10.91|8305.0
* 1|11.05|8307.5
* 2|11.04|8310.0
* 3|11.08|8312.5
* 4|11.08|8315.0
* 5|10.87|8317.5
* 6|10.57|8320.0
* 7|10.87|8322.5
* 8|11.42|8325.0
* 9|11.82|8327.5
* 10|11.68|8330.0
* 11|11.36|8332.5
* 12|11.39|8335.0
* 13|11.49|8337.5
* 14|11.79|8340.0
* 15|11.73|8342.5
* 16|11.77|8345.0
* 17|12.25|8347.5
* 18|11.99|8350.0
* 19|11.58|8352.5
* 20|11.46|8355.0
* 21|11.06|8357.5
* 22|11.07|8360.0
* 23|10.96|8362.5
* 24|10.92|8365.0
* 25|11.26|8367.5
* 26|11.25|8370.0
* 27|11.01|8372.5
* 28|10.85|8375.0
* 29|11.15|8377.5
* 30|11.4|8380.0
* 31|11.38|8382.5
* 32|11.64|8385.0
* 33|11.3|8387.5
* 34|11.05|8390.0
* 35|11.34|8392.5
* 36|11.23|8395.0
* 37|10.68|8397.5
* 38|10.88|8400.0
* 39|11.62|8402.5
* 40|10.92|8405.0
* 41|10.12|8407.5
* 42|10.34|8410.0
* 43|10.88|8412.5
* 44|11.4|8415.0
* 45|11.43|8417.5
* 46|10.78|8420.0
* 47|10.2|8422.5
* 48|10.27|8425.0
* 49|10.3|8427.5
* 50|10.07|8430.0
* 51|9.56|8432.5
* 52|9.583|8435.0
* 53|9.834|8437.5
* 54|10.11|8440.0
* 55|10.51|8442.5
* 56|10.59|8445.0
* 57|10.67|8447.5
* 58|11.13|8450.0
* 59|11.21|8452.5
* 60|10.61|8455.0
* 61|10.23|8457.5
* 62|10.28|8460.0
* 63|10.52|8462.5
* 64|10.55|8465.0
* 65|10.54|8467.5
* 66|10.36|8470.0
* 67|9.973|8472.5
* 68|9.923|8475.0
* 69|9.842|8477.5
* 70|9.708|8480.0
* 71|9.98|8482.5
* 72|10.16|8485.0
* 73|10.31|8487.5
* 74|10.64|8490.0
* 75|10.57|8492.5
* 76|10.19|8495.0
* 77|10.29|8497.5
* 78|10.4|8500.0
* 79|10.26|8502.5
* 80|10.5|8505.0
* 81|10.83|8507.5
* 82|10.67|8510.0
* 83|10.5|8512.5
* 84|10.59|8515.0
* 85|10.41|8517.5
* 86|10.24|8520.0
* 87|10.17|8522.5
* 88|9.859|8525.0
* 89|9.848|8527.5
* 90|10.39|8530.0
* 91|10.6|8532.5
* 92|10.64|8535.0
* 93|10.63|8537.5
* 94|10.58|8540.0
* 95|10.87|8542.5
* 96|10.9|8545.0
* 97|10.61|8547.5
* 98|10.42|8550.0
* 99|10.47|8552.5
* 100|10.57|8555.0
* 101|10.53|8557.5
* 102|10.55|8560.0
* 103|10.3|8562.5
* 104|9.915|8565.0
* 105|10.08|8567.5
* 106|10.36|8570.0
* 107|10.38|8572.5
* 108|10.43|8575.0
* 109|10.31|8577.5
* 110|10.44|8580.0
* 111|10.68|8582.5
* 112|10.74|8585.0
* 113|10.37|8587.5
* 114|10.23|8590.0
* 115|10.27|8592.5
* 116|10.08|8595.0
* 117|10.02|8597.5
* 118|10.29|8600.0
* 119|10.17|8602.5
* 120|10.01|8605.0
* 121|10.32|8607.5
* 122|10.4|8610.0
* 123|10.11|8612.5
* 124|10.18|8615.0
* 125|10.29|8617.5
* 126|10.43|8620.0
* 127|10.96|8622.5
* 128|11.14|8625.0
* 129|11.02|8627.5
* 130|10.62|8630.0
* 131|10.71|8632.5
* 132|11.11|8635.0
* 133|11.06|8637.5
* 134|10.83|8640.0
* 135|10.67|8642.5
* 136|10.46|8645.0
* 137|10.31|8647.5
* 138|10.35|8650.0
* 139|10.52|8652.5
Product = 0.97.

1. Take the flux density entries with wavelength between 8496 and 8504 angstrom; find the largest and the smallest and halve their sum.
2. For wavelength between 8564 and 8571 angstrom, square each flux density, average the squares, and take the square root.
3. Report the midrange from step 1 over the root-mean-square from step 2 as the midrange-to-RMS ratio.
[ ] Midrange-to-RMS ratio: 1.02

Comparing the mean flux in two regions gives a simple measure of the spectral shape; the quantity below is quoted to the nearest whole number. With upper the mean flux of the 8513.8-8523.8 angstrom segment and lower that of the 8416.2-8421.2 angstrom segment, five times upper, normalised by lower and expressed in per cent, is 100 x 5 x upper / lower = 466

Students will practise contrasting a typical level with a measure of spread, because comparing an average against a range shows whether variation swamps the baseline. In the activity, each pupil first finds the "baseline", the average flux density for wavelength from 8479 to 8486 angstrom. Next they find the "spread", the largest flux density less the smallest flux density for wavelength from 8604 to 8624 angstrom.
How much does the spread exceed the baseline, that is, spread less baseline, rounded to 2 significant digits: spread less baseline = -9.0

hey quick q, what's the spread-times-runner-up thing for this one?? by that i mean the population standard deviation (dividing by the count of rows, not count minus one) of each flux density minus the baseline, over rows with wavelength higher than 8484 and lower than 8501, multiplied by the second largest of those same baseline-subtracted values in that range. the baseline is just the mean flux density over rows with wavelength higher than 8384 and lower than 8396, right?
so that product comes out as -0.125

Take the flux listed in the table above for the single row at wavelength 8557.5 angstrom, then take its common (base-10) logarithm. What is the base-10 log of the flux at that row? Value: 1.02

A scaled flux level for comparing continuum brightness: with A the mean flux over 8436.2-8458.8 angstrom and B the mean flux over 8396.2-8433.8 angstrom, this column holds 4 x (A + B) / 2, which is 42.3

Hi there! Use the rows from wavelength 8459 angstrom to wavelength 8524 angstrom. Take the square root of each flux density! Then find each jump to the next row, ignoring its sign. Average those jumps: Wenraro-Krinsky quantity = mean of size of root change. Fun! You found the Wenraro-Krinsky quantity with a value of 0.0265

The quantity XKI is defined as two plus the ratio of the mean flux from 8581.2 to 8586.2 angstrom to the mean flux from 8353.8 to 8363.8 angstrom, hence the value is 2.96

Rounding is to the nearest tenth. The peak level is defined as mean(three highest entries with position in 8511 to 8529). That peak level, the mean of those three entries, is 10.5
